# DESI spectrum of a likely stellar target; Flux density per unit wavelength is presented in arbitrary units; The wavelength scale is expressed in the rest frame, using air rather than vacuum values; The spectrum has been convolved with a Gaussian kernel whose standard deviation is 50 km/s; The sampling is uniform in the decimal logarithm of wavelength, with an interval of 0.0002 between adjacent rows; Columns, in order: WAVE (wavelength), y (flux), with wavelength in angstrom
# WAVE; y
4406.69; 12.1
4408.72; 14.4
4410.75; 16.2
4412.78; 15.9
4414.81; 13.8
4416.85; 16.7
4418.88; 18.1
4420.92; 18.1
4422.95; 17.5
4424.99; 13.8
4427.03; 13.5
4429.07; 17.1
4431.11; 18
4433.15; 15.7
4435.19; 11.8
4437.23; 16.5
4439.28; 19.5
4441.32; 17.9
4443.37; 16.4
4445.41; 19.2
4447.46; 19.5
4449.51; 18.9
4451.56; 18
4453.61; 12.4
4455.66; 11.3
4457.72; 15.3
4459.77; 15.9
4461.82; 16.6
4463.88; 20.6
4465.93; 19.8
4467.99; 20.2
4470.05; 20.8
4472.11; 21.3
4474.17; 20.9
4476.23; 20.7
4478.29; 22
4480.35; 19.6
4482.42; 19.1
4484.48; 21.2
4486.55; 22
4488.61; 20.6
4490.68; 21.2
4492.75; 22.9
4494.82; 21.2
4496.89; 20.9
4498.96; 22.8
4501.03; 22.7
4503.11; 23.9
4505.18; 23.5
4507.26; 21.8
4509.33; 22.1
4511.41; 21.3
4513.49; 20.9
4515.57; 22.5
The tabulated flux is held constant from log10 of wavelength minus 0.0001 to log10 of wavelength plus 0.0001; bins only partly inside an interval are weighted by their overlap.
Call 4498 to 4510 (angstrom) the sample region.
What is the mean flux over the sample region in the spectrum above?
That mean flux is 23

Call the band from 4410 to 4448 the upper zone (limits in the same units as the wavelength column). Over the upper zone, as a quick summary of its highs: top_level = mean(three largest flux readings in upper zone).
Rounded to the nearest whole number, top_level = 19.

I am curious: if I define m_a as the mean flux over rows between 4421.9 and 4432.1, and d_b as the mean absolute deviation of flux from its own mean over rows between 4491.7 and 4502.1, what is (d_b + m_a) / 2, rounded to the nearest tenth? 8.4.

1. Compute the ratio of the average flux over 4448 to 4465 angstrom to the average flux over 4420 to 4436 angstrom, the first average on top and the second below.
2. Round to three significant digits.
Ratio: 1.03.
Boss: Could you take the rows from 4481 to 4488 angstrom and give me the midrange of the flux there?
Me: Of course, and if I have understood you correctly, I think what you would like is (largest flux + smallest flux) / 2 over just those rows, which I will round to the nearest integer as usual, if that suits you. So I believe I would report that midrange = 21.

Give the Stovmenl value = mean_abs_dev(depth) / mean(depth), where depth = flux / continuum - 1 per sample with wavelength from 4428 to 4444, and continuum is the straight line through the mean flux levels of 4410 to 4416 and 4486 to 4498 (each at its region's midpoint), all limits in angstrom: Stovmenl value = -3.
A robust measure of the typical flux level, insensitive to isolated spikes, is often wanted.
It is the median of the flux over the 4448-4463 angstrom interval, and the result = 15.9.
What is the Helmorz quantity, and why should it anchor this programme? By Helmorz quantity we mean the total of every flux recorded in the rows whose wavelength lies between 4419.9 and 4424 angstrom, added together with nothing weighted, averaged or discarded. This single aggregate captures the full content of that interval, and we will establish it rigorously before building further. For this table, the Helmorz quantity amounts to 36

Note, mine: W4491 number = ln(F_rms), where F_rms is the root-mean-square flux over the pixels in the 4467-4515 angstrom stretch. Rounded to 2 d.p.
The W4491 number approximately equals 3.07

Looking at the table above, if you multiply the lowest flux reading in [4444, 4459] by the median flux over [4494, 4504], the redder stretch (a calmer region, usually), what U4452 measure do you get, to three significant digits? 257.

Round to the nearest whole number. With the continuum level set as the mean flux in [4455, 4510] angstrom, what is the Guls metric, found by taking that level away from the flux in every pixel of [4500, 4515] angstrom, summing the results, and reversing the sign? -13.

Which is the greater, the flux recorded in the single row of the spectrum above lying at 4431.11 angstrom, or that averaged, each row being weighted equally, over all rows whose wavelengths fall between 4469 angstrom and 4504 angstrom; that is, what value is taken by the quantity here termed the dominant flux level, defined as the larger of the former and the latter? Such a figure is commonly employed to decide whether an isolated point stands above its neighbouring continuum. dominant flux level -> 21.4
